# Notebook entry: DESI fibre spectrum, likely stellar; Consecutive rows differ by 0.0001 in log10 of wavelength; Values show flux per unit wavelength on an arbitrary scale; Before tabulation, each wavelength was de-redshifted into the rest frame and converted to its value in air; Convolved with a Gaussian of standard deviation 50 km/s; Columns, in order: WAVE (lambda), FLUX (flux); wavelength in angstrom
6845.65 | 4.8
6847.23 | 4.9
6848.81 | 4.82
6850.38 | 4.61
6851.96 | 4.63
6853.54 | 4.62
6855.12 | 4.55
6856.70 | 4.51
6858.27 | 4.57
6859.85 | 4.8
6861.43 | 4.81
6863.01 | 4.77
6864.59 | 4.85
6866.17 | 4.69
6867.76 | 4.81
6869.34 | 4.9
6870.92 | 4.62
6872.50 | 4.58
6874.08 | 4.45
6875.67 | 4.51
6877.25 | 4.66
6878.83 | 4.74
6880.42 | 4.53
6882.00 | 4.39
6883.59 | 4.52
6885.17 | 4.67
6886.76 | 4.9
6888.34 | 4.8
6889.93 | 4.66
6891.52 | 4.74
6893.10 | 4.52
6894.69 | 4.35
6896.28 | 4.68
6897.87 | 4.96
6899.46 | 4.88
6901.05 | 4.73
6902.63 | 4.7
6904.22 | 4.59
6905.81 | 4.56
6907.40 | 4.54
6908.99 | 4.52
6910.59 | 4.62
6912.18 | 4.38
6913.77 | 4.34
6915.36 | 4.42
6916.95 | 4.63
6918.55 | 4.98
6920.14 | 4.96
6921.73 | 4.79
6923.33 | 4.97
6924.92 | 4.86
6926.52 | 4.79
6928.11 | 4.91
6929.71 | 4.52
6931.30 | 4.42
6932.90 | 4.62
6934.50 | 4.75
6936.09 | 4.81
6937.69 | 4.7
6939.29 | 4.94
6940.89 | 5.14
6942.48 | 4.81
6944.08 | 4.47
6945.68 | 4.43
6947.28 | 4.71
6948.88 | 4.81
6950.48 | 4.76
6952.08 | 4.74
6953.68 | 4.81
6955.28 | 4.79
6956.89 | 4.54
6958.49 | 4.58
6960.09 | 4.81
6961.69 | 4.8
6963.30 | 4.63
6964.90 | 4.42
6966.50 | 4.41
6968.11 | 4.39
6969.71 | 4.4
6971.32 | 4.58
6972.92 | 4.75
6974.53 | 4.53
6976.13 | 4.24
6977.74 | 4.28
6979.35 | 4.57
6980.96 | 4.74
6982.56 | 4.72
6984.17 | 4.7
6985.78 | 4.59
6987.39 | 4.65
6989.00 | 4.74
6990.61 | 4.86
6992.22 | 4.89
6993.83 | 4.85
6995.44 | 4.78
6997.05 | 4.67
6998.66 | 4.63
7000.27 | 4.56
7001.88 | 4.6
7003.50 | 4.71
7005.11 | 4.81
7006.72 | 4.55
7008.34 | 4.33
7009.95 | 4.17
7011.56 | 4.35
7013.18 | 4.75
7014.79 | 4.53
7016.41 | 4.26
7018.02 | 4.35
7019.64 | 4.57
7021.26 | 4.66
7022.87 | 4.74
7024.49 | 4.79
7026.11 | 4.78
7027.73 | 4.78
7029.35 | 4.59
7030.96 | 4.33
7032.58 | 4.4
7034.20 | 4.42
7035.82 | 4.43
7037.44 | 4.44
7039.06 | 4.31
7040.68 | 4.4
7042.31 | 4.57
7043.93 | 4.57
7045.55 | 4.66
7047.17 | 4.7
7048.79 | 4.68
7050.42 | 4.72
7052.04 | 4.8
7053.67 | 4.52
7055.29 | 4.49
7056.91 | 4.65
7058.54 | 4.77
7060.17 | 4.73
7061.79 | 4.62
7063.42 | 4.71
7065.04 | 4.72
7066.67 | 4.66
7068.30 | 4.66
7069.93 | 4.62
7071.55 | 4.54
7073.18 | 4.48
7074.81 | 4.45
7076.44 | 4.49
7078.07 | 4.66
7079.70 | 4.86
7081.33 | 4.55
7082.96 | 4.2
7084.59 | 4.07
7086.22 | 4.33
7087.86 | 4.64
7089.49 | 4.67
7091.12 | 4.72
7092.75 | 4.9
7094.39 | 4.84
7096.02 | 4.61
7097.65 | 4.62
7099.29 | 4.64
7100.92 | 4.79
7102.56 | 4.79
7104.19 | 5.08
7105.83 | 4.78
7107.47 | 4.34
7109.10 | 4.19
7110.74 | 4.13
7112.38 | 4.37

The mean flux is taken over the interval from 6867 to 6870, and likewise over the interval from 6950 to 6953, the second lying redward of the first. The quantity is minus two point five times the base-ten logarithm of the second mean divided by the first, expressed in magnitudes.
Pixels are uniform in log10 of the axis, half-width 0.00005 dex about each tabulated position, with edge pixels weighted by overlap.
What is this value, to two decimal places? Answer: 0.02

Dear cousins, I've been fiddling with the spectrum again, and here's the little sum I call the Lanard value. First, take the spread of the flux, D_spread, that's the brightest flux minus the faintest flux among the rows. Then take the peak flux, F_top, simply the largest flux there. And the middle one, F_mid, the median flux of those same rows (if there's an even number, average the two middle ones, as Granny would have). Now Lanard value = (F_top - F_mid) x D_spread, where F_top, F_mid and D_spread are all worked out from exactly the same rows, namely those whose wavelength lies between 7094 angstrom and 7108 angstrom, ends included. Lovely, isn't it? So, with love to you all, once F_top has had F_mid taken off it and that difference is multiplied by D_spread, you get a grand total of 0.22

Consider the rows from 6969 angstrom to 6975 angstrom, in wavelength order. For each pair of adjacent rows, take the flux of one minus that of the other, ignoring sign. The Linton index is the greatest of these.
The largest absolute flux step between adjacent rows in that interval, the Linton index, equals 0.22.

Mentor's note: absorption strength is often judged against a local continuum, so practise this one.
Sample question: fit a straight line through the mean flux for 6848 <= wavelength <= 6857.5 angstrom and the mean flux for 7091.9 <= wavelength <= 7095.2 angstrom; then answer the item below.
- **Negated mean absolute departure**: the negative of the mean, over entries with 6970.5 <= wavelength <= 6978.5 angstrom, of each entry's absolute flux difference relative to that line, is -0.27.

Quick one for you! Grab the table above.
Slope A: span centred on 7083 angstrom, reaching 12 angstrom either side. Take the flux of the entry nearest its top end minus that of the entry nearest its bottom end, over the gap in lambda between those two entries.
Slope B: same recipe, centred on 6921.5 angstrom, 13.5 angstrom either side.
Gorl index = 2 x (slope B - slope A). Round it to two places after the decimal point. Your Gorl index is -0.01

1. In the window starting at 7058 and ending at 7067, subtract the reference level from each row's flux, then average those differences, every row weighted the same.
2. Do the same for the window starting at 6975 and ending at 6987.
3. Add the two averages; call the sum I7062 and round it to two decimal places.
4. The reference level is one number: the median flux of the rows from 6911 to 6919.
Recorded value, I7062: 0.41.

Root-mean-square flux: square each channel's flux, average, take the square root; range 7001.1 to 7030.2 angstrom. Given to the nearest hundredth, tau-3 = 4.58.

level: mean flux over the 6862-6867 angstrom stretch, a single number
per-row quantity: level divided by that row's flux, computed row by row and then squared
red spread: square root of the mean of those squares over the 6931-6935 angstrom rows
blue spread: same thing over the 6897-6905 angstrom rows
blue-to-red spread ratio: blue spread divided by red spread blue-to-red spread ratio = 0.96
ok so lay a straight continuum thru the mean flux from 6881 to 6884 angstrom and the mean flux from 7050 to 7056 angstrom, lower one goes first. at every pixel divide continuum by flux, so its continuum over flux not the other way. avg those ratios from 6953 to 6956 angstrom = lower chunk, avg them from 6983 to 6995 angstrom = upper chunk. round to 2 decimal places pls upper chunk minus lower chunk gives 0.02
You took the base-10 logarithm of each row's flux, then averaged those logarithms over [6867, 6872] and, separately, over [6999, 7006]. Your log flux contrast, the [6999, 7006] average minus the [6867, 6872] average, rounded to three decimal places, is -0.010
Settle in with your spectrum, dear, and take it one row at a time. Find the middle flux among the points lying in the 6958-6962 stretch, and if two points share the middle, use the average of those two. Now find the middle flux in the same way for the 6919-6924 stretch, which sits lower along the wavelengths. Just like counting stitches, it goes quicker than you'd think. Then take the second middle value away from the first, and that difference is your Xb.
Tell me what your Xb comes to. -0.16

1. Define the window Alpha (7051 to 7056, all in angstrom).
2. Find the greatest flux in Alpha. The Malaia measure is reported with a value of 4.8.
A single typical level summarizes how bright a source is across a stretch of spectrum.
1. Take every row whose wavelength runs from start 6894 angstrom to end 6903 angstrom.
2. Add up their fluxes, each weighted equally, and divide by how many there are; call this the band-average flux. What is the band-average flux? 4.72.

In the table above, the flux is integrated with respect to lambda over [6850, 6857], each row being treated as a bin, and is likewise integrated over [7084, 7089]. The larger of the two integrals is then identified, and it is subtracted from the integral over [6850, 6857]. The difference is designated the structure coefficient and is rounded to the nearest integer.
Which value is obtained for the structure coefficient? 0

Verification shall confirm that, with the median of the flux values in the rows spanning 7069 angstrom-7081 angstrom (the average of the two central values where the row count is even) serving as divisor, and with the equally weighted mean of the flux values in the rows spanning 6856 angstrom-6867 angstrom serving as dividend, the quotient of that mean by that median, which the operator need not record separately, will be 1.04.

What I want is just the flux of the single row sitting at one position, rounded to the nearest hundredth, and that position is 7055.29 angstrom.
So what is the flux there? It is 4.49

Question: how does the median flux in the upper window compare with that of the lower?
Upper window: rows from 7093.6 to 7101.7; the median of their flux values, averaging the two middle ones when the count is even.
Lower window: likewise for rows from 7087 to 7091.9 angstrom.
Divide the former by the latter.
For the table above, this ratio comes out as 0.99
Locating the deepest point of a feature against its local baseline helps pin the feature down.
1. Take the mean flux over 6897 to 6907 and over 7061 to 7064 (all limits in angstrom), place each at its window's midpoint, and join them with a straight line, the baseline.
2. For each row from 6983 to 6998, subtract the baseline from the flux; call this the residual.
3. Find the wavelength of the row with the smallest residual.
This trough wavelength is 6985.78 angstrom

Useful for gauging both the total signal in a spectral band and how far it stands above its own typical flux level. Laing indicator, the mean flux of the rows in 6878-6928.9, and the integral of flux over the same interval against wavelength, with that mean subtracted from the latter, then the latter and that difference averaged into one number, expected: 236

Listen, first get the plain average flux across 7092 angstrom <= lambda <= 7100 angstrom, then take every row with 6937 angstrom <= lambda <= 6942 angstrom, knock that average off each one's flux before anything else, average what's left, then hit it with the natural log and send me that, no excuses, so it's -1.6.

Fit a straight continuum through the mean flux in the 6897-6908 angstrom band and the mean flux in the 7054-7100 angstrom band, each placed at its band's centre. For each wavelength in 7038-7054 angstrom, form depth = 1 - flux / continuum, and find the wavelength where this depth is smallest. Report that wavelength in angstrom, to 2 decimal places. 7052.04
